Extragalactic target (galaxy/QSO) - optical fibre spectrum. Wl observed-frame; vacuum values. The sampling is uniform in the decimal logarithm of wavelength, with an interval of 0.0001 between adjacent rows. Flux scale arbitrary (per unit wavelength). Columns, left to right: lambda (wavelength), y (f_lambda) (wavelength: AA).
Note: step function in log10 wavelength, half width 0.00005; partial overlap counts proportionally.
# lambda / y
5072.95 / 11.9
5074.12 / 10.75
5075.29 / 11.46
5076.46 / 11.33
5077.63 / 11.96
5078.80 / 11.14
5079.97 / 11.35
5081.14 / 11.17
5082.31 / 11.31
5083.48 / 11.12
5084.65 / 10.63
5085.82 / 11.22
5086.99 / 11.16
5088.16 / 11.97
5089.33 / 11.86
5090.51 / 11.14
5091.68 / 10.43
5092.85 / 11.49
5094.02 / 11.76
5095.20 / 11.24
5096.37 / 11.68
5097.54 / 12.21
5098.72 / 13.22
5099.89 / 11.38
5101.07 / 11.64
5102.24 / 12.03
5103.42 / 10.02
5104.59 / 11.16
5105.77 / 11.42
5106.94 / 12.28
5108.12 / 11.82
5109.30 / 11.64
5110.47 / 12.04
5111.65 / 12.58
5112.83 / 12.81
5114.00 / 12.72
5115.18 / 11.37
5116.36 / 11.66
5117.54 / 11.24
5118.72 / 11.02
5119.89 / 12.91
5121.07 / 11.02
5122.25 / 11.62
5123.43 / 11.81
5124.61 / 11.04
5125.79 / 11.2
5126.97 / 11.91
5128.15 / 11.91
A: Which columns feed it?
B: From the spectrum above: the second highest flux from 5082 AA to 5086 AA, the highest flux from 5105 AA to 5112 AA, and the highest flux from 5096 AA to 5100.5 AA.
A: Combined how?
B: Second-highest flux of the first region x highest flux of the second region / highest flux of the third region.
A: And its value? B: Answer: 10.7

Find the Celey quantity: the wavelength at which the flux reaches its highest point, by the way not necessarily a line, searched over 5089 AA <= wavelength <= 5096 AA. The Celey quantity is 5089.33 AA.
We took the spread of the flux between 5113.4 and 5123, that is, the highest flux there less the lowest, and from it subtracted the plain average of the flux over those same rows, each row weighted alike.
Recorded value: -9.8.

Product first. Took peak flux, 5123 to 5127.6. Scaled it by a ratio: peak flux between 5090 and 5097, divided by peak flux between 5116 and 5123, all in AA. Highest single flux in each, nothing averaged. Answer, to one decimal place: 10.8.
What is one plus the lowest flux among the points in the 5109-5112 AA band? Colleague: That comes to 12.6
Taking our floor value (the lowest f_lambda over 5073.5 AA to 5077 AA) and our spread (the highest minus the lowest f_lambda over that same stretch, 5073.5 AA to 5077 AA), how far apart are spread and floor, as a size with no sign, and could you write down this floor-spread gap 10.0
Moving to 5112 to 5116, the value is 9.9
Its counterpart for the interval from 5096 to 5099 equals 10.1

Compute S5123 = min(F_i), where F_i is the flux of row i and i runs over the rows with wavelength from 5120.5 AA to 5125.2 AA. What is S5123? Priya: 11.02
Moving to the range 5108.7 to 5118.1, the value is 11.24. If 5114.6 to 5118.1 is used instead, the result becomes 11.24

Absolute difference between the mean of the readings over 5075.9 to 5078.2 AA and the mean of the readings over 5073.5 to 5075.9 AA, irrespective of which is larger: 0.5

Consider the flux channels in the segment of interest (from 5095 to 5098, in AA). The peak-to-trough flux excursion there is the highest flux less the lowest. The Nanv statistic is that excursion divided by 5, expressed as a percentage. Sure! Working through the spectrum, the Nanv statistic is 19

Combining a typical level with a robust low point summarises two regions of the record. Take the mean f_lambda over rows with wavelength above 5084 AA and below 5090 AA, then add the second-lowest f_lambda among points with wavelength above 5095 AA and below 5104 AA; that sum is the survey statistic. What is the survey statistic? 22.6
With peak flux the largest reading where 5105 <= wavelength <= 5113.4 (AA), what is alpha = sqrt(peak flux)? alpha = 3.58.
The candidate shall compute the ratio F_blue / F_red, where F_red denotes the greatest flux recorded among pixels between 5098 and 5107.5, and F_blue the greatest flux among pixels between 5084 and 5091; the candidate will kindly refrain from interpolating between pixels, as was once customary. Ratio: 0.91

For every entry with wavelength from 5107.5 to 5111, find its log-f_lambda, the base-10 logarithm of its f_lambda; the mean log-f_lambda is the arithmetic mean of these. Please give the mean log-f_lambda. 1.07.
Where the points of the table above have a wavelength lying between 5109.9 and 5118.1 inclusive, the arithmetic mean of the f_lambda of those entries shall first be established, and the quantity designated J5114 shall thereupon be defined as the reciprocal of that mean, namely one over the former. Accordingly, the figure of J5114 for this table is 0.0829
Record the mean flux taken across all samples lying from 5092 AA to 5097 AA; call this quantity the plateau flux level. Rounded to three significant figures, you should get 11.5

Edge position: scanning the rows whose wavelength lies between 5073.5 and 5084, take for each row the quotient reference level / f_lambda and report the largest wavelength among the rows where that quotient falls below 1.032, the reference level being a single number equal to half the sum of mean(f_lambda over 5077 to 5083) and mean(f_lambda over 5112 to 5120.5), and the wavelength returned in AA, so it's 5079.97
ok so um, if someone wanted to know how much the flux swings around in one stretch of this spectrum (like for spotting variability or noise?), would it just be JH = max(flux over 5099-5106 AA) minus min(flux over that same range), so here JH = 2.0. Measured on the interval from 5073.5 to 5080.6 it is 1.2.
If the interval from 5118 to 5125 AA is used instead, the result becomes 1.9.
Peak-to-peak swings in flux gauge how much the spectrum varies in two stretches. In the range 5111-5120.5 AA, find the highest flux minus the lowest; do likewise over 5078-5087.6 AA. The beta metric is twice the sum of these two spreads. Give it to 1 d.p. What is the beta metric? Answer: 5.2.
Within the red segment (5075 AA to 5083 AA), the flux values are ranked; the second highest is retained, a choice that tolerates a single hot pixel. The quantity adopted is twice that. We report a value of 22.9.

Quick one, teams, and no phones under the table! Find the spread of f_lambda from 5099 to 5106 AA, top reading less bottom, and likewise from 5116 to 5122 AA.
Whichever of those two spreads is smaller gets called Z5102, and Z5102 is 1.9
